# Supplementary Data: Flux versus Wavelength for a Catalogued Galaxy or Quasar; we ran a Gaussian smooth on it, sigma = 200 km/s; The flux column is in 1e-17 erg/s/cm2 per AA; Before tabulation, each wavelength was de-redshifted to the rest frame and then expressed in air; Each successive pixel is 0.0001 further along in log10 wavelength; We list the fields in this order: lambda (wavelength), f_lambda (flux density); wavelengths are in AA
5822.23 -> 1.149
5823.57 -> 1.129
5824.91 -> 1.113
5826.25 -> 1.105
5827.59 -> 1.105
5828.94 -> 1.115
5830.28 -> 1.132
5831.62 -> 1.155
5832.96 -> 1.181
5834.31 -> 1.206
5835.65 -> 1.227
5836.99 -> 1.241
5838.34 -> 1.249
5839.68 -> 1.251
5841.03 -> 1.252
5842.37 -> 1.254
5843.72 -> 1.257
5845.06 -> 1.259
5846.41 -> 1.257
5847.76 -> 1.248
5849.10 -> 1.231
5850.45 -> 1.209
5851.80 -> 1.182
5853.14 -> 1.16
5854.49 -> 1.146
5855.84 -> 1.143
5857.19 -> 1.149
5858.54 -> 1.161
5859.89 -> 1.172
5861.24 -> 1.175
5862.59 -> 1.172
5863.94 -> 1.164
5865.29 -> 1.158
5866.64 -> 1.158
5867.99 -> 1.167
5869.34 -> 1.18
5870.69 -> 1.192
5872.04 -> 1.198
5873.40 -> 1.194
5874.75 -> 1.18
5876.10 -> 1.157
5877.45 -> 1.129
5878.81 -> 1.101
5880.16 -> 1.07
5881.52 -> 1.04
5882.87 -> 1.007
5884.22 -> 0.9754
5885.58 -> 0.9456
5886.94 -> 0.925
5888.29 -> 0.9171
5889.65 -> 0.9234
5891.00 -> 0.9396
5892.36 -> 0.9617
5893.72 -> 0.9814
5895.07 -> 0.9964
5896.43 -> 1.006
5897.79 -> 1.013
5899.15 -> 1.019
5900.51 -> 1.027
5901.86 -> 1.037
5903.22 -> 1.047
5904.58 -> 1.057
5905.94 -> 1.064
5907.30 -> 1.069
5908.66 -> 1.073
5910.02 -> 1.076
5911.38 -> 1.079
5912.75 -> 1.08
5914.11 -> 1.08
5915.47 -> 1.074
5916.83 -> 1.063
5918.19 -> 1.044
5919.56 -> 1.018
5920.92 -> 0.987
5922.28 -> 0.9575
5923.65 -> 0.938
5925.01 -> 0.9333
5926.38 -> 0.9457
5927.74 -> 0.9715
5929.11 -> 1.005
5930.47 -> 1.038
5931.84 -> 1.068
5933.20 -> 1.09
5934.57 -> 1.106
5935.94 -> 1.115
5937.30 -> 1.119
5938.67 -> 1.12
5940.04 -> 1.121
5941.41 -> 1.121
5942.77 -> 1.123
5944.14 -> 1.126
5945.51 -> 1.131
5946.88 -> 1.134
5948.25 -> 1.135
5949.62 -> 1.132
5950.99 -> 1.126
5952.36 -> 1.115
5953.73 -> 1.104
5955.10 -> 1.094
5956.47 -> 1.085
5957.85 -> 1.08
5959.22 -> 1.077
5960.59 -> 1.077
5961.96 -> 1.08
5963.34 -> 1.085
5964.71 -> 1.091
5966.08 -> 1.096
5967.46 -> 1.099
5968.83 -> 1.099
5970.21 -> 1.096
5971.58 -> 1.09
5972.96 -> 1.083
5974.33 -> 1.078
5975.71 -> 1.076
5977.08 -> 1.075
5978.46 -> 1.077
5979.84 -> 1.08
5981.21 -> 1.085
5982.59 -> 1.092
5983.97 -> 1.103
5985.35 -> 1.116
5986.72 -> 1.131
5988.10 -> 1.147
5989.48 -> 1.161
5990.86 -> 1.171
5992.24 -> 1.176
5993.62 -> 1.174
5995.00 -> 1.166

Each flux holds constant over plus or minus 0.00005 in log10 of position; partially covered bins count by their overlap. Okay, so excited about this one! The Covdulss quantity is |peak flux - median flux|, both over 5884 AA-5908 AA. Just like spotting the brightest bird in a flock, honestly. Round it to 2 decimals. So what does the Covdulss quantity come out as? 0.07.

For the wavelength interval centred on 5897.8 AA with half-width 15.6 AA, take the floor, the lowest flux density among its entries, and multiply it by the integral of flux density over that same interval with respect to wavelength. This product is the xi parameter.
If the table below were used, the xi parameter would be 29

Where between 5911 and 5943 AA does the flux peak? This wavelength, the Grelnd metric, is 5942.77 AA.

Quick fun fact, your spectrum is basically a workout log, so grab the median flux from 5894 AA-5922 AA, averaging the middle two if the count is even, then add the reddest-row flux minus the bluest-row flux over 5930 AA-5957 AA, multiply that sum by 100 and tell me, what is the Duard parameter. 110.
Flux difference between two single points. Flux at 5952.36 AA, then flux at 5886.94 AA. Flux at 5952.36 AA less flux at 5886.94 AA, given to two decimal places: 0.19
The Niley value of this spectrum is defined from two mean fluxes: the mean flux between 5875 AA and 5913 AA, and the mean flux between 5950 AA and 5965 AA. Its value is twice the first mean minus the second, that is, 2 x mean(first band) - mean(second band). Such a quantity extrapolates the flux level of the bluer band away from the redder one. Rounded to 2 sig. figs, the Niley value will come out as 0.96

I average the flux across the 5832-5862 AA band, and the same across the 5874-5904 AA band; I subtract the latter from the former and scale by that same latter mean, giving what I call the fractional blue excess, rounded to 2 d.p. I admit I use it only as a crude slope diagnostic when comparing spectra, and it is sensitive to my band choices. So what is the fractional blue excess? 0.19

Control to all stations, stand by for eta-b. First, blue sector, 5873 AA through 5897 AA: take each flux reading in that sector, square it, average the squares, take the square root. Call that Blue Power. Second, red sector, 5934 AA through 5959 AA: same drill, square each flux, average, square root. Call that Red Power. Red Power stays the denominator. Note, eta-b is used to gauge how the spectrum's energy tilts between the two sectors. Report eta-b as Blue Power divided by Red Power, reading 0.92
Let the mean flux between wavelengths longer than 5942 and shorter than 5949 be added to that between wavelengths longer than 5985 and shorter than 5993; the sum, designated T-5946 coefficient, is 2.28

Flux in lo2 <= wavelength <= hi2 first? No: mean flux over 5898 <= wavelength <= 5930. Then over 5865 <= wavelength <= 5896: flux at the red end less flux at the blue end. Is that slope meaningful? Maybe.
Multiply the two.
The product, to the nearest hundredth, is -0.17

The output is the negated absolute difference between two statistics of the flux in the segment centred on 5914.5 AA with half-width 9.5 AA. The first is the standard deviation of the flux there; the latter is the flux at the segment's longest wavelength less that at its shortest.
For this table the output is -0.17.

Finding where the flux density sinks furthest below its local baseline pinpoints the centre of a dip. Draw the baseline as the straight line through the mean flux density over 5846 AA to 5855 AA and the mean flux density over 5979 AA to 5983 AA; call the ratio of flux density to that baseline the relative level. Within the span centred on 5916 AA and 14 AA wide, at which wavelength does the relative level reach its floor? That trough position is 5922.28 AA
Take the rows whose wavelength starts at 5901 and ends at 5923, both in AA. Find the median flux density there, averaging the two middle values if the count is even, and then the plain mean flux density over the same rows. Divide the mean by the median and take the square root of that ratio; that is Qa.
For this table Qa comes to 0.994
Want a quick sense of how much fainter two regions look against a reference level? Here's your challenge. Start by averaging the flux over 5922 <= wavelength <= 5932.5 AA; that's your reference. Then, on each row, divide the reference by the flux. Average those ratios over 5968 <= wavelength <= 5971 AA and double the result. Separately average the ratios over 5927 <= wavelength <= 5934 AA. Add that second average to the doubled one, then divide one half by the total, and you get 0.182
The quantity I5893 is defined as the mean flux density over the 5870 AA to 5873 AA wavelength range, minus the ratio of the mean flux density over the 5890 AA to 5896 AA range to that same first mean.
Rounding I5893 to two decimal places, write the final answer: 0.38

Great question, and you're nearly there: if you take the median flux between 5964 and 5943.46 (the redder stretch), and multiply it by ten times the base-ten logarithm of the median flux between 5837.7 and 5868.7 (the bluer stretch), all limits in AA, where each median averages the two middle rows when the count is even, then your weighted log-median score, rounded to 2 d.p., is 0.77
